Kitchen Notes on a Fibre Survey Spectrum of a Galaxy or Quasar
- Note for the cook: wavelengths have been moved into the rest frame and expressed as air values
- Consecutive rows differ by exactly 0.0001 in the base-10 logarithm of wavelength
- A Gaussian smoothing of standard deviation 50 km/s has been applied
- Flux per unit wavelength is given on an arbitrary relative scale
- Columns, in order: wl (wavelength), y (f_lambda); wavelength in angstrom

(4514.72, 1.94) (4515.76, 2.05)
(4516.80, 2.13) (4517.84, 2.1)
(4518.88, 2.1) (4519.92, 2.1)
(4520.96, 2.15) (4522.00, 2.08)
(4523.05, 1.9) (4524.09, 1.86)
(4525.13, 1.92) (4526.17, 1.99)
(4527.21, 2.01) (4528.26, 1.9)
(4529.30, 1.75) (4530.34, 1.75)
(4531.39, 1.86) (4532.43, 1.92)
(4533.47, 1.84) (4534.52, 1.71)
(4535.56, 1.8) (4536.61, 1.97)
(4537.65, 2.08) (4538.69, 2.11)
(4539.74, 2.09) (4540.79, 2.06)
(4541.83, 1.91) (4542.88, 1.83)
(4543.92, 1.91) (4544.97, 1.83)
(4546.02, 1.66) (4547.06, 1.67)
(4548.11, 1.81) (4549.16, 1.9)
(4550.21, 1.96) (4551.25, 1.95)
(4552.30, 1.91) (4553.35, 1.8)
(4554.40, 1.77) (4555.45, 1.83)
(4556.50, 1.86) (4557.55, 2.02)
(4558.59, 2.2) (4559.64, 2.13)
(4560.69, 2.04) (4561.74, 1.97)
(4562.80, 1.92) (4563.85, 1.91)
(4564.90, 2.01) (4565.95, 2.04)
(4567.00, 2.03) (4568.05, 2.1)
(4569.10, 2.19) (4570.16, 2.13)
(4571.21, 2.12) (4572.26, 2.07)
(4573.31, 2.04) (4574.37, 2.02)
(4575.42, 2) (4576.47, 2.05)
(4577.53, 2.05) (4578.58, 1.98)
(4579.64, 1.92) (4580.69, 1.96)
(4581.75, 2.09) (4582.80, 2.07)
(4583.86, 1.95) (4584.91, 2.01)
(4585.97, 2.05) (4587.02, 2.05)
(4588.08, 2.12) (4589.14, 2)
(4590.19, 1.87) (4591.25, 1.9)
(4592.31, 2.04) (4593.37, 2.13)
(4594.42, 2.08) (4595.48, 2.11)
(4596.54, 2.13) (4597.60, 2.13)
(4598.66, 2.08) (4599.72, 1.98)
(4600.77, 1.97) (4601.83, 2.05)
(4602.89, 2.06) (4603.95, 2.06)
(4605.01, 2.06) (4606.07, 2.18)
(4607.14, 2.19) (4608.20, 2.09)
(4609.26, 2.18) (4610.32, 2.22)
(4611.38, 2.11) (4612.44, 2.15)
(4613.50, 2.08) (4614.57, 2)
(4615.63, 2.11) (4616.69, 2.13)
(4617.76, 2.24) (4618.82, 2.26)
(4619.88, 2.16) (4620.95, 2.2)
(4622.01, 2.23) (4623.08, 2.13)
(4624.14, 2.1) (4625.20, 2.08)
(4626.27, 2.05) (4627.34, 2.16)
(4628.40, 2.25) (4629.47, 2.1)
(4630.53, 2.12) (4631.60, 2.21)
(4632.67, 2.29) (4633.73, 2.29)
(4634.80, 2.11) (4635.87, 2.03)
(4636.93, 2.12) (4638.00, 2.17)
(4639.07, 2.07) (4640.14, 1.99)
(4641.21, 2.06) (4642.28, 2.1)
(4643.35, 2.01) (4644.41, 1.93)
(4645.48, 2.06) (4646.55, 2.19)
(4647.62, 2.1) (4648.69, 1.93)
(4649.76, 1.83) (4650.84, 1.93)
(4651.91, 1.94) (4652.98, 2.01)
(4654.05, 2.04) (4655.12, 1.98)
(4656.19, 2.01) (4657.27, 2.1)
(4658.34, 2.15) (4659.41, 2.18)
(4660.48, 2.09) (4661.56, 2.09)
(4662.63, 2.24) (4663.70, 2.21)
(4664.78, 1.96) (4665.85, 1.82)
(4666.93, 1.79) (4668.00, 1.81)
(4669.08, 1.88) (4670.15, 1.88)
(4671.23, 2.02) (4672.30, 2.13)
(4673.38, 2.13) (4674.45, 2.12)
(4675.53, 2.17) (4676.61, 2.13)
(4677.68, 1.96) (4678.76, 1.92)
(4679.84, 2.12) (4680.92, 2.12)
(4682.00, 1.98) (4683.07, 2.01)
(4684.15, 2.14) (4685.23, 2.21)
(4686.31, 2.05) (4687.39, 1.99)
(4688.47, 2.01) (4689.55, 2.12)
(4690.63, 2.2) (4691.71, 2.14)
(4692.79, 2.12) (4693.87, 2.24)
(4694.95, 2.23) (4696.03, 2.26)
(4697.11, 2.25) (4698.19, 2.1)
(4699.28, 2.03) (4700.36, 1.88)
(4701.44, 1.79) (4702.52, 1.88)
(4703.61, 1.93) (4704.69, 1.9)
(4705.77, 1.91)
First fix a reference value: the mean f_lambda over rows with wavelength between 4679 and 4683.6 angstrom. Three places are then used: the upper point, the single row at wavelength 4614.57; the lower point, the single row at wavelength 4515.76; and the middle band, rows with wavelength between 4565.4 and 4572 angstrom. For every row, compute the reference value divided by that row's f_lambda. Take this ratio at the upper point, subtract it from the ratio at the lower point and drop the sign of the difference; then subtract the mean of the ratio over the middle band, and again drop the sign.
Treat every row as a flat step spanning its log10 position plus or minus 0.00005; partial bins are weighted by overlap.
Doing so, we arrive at 0.95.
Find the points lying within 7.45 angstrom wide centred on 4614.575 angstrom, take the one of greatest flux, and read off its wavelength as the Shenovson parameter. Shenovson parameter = 4617.76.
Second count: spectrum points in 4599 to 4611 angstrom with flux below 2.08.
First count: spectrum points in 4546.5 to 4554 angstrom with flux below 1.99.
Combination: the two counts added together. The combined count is 13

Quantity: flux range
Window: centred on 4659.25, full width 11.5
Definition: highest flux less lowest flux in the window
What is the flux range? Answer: 0.280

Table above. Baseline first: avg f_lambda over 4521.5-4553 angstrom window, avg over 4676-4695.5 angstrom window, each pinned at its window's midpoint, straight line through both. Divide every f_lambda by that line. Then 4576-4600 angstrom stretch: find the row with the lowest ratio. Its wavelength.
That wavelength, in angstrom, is 4590.19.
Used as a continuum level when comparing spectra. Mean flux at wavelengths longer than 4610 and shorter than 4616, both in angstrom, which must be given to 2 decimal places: 2.11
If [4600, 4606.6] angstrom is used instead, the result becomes 2.06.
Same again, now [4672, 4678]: 2.11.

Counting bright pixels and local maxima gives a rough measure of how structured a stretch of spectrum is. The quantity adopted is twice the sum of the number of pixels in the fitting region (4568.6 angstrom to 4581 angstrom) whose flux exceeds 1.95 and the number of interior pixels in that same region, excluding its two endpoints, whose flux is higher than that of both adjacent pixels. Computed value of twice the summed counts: 22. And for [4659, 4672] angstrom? 16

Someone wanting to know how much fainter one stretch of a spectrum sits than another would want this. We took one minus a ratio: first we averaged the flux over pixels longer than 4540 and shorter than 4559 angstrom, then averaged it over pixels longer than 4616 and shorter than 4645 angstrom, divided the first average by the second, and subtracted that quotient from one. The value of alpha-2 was 0.12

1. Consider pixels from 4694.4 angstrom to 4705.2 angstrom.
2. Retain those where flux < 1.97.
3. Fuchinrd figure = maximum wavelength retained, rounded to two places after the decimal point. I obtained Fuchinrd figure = 4704.69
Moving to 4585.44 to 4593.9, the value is 4591.25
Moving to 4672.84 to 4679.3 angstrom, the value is 4678.76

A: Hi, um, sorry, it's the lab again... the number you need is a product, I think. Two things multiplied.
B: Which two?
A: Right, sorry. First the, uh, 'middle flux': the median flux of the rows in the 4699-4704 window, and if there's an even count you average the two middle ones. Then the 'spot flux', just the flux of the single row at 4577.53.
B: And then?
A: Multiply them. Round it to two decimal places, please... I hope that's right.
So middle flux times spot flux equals 3.85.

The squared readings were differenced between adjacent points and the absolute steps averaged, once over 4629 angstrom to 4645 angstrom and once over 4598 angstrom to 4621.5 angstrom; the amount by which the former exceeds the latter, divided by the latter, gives 0.2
